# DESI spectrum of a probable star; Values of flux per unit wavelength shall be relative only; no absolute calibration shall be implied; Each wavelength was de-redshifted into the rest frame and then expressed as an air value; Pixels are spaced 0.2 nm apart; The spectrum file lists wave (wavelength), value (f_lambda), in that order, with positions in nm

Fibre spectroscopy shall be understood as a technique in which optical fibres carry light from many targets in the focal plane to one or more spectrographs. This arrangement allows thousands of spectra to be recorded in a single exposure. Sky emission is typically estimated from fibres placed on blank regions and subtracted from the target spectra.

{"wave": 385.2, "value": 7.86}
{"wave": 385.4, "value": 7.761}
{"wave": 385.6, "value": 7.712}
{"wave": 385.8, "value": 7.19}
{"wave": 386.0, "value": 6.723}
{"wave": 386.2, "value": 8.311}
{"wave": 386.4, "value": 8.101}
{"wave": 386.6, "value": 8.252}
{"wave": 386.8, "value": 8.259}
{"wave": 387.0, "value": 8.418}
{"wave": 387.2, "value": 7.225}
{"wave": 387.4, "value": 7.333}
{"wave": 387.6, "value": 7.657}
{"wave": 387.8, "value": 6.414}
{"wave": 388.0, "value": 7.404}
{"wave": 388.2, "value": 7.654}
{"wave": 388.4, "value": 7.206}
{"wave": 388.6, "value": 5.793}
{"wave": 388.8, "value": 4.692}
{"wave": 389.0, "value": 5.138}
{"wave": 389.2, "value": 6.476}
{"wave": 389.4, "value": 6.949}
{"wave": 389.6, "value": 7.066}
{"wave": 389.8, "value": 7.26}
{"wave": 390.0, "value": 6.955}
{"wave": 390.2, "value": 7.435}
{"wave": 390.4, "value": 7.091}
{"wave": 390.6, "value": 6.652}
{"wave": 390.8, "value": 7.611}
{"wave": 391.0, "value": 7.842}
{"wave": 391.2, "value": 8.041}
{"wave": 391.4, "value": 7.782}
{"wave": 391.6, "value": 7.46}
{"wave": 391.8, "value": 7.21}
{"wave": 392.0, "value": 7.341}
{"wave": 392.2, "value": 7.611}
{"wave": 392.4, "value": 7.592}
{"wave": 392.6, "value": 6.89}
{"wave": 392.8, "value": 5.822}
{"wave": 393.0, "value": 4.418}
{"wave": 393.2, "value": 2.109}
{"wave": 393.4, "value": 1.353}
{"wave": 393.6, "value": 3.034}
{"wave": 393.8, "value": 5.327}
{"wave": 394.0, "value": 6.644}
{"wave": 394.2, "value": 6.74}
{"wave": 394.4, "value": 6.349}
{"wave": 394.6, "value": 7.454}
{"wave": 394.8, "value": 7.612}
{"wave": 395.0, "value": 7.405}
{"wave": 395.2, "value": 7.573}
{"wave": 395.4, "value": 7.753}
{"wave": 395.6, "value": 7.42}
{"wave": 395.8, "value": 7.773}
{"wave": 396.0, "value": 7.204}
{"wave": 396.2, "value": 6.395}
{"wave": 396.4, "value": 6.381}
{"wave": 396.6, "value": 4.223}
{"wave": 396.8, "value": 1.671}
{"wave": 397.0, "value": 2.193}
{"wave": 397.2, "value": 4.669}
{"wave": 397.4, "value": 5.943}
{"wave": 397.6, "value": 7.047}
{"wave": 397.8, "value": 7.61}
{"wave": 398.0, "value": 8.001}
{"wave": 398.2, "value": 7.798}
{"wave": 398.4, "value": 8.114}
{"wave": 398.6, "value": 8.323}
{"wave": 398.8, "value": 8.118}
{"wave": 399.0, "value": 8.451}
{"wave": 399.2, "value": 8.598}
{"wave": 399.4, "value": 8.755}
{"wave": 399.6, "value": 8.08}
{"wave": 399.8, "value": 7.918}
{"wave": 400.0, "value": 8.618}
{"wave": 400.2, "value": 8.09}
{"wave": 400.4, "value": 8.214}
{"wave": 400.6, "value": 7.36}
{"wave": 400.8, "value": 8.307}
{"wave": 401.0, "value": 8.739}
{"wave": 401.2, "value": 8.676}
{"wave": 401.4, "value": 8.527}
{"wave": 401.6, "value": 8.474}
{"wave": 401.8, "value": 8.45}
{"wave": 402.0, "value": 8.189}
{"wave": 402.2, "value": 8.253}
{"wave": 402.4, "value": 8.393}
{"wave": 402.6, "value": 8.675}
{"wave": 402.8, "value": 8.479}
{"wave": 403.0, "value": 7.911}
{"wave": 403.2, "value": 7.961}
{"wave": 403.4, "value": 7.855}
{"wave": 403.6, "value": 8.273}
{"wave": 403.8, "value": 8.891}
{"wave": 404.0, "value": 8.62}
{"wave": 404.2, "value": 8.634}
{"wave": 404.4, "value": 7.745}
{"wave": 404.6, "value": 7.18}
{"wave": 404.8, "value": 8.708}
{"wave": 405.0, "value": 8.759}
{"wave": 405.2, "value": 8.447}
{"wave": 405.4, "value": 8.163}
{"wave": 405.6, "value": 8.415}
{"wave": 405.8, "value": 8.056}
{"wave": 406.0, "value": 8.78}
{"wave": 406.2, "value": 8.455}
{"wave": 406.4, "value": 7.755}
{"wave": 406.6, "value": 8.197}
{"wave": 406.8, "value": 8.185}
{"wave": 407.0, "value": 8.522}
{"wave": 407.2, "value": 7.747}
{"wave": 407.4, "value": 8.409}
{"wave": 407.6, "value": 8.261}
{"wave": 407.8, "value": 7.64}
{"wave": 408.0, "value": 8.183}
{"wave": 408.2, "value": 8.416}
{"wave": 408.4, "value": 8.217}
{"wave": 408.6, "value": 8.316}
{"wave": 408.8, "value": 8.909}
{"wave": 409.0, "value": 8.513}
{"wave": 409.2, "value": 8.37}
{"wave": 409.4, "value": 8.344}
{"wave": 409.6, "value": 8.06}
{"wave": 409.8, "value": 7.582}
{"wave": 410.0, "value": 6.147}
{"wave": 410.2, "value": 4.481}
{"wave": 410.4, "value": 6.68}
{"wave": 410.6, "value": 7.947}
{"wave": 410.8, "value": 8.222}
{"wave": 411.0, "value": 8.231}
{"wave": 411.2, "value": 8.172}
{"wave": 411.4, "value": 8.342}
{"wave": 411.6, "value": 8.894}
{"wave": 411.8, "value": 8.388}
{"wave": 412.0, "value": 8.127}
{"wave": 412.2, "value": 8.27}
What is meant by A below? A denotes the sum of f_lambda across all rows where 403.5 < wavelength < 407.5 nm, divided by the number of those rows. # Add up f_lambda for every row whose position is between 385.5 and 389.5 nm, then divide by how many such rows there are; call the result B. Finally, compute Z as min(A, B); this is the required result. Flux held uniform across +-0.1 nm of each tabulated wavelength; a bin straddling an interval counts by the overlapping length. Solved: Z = 7.15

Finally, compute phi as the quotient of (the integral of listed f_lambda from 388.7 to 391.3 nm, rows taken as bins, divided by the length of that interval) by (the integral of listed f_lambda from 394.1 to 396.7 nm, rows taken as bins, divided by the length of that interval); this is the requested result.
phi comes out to 0.99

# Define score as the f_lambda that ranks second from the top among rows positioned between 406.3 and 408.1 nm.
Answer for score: 8.409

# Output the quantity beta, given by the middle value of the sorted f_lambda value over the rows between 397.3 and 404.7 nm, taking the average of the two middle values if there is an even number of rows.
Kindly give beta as 8.25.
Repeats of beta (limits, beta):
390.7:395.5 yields 7.37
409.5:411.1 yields 7.76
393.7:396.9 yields 6.97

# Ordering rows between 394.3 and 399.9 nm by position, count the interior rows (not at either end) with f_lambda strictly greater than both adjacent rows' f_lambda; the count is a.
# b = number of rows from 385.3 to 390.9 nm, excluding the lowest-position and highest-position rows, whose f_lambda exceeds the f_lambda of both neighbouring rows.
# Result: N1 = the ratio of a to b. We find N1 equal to 1.00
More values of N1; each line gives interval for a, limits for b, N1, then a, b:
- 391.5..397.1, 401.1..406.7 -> 0.71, 5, 7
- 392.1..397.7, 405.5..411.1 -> 0.67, 4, 6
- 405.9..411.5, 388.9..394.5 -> 1.20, 6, 5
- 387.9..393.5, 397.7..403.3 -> 0.71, 5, 7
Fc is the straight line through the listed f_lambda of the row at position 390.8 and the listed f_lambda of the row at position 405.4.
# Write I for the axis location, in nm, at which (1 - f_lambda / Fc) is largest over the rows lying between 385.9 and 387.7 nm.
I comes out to 386.0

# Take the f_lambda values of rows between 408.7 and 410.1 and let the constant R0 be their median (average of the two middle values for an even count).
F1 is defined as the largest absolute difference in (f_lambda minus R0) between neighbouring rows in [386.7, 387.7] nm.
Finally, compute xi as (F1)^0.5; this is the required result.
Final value 1.1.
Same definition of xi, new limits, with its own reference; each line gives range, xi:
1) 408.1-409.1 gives 0.8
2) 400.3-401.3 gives 1.0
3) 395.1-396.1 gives 0.8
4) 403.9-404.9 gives 1.2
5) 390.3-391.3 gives 1.0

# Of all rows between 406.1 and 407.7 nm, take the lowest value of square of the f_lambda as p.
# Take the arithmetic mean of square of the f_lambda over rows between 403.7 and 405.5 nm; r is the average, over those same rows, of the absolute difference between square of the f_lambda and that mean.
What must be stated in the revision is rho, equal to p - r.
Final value 53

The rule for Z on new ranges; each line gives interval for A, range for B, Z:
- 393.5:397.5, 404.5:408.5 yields 5.99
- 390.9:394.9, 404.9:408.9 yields 6.23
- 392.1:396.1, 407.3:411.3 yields 6.20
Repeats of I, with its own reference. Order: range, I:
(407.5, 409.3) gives 407.8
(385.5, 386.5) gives 386.0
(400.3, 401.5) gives 400.6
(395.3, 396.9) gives 396.8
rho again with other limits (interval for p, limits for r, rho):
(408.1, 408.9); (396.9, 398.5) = 49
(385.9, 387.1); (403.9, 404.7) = 36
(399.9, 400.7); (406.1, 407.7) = 51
